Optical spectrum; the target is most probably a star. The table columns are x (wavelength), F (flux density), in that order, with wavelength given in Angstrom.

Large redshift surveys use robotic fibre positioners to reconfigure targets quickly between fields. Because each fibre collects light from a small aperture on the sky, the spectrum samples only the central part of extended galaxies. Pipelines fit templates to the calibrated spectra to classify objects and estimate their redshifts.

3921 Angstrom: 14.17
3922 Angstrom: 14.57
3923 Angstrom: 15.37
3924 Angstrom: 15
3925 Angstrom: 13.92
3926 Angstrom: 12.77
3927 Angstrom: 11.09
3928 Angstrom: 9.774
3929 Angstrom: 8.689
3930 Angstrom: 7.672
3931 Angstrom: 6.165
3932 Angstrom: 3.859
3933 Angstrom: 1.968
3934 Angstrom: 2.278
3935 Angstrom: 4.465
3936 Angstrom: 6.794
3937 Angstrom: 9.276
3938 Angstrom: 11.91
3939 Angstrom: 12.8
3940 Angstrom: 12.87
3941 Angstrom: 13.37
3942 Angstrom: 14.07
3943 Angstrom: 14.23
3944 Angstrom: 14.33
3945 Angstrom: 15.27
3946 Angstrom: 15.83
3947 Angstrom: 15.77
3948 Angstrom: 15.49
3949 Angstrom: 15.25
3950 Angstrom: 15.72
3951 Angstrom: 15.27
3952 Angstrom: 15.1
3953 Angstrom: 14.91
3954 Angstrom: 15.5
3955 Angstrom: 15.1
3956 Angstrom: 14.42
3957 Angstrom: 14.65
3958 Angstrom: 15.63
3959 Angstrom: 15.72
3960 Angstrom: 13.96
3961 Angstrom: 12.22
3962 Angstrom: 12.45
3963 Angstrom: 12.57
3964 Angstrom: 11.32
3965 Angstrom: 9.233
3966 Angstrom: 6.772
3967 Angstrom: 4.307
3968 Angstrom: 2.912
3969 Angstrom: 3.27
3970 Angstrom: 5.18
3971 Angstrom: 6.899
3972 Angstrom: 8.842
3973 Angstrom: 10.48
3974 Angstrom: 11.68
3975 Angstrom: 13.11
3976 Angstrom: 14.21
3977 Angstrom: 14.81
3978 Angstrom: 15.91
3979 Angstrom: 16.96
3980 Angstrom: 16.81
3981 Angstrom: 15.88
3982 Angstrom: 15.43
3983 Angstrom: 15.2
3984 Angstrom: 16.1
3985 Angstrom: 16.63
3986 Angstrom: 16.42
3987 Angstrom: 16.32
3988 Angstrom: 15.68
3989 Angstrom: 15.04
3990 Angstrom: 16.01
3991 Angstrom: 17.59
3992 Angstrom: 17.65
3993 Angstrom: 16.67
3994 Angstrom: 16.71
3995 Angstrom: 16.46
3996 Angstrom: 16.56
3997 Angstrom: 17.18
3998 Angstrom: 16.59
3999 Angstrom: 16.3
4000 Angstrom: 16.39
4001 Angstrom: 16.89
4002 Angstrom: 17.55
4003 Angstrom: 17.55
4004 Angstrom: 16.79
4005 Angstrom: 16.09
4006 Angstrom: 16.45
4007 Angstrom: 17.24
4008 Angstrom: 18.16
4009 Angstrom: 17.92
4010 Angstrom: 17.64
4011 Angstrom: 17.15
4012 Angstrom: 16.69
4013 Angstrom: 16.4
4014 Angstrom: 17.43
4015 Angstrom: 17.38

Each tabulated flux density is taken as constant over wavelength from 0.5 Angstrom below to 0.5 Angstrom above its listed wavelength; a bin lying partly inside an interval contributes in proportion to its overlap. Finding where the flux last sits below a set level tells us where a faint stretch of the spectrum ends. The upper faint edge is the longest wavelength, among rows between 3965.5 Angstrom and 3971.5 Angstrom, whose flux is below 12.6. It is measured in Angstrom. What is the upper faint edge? 3971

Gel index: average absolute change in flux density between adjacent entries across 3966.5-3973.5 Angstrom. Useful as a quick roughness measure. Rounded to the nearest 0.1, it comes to 1.5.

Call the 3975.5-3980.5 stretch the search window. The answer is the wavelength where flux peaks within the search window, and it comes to 3979 Angstrom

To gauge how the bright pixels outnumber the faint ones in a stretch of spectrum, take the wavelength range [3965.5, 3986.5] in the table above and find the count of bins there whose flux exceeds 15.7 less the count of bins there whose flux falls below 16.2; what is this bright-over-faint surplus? -10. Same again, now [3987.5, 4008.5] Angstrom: 15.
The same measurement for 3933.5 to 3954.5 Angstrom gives -18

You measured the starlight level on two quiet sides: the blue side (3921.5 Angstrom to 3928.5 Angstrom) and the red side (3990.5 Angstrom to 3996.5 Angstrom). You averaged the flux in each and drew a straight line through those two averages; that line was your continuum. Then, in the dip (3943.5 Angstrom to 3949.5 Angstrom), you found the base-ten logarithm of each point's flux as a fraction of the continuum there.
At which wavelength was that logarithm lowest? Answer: 3944 Angstrom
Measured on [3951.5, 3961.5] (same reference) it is 3961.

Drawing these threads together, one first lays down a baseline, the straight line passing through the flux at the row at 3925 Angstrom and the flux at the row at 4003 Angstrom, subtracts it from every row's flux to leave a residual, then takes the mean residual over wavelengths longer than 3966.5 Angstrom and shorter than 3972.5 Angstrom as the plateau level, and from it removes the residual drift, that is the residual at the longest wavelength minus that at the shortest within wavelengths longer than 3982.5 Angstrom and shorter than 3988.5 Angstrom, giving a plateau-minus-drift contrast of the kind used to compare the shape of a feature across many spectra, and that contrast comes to -11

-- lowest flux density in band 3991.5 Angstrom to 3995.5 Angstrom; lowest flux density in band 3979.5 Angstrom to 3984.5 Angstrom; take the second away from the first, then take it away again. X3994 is -14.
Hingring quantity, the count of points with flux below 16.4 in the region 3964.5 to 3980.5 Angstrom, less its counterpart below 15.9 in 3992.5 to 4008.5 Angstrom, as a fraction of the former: 1.00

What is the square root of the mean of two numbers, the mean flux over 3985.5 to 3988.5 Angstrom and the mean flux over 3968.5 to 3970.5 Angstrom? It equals 3.2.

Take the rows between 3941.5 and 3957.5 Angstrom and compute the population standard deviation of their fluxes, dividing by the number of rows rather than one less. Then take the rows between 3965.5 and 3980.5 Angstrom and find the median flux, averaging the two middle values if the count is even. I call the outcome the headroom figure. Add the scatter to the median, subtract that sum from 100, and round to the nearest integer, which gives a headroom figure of 89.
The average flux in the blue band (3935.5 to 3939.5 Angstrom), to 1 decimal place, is 10.2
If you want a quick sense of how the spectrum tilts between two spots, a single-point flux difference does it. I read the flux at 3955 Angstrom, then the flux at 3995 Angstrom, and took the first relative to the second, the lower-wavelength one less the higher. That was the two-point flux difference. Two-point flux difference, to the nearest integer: -1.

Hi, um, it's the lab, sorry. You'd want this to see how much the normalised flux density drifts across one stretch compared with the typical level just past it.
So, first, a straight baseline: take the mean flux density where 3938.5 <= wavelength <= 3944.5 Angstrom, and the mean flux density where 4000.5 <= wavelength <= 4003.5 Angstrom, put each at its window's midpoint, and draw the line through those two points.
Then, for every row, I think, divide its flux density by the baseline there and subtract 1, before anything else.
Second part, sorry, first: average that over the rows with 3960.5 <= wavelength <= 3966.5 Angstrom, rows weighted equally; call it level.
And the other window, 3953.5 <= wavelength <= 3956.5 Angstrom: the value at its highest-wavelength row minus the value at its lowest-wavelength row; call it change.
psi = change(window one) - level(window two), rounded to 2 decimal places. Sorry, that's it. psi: 0.20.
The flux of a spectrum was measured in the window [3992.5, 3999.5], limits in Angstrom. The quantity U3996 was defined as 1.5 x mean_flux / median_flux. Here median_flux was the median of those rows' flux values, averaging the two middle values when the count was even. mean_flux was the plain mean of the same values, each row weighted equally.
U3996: 1.50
